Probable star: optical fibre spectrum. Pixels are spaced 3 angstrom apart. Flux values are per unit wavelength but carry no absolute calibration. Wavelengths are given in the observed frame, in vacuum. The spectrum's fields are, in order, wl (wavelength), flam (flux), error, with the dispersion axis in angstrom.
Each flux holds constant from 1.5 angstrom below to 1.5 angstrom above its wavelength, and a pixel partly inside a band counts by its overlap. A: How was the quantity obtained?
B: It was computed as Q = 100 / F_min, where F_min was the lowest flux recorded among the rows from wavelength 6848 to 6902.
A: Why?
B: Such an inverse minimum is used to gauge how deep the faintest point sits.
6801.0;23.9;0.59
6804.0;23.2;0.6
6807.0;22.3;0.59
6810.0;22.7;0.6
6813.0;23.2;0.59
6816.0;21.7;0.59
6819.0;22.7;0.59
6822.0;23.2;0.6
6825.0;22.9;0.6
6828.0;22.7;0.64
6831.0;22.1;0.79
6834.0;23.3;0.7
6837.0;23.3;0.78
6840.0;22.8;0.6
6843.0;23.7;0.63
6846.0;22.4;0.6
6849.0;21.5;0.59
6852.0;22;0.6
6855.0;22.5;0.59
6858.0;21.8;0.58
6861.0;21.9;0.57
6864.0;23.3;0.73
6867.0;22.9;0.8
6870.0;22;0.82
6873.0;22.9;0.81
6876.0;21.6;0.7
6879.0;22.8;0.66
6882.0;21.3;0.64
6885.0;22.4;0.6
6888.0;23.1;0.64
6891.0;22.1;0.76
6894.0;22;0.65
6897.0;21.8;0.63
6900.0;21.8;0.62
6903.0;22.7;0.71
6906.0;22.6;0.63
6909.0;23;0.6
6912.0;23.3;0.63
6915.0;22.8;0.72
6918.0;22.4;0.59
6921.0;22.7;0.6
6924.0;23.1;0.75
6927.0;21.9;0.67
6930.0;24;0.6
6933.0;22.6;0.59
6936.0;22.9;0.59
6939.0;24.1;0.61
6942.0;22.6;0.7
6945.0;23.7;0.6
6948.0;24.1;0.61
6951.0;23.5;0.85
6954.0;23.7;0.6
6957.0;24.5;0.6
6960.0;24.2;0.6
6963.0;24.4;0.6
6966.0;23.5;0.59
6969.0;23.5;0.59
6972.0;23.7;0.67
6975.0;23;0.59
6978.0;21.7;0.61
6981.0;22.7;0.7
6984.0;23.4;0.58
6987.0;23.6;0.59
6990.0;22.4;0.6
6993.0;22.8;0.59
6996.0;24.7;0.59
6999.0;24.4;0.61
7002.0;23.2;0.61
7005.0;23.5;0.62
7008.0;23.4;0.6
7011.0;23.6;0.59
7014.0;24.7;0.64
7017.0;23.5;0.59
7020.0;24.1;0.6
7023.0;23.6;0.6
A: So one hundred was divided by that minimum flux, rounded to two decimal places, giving 4.69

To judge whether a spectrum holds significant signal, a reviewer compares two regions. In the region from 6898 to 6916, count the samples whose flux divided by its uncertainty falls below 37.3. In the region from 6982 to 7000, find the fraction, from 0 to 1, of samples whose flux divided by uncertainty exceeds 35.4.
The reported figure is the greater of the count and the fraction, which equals 5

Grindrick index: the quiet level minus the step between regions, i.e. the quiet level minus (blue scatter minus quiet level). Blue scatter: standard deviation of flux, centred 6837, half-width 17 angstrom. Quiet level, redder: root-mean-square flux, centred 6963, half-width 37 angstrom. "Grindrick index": 46.2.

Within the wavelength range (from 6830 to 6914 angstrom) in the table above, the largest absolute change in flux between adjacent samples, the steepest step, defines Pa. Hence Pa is 1.5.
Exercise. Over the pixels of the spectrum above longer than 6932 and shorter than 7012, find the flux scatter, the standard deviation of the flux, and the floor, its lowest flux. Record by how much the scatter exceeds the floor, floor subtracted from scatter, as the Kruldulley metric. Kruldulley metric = -21.0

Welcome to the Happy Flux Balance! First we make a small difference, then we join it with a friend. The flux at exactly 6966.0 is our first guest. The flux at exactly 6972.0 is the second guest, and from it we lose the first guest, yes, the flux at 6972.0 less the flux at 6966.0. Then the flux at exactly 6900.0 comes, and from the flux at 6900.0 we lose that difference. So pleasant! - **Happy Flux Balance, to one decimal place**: 21.6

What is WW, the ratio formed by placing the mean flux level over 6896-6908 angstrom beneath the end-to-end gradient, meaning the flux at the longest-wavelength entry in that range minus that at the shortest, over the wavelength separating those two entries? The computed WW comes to 0.0040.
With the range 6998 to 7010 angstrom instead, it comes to -0.0047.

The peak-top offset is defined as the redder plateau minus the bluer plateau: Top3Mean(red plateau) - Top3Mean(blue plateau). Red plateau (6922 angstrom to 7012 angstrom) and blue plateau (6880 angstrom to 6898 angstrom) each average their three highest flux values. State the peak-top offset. 2.0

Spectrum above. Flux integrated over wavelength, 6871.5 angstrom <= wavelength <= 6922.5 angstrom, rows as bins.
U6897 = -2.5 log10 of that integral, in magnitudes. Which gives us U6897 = -7.65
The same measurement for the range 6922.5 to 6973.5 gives -7.70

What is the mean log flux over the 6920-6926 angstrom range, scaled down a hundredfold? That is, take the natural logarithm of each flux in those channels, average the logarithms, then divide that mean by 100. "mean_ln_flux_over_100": 0.0313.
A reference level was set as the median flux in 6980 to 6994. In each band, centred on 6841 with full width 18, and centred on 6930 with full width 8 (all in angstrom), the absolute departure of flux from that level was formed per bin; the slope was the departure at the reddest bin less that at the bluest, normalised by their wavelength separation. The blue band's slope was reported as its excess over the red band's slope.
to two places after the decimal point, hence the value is 0.17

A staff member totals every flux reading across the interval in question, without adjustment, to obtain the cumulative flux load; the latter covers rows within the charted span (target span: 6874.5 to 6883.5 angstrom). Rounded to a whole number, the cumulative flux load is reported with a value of 66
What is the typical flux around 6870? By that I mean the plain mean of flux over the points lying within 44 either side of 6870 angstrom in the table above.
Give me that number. 22.5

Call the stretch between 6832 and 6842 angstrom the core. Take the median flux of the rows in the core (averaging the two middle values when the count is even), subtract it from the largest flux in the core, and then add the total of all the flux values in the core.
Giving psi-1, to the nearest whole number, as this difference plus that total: 69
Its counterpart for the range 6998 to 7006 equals 72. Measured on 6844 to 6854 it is 66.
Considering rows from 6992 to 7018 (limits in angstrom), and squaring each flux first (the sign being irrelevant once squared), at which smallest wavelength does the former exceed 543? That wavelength 6996.0 angstrom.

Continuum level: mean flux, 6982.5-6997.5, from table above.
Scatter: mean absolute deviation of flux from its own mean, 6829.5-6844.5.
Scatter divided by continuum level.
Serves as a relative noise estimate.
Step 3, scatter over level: 0.020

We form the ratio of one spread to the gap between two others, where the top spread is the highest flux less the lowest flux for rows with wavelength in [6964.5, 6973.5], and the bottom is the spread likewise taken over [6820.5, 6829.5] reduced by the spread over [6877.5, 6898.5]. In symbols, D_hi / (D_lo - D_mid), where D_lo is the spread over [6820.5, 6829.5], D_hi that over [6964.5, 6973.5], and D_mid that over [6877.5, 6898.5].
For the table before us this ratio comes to 0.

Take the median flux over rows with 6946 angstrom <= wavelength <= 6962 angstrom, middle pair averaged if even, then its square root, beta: 4.91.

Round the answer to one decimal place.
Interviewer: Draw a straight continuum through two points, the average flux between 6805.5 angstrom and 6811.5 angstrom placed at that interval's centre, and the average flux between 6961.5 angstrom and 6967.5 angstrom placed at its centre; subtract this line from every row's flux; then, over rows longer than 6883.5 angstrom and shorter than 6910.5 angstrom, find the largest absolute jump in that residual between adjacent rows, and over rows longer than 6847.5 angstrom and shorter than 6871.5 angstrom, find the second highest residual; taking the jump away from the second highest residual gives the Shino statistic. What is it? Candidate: -1.2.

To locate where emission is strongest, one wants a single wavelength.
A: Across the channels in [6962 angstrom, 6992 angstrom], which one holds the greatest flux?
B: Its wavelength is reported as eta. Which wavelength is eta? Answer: 6963.0 angstrom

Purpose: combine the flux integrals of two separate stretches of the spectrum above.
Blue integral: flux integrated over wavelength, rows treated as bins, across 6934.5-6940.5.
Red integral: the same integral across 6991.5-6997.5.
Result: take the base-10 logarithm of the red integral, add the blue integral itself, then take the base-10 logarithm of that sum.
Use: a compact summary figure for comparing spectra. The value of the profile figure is 2.16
